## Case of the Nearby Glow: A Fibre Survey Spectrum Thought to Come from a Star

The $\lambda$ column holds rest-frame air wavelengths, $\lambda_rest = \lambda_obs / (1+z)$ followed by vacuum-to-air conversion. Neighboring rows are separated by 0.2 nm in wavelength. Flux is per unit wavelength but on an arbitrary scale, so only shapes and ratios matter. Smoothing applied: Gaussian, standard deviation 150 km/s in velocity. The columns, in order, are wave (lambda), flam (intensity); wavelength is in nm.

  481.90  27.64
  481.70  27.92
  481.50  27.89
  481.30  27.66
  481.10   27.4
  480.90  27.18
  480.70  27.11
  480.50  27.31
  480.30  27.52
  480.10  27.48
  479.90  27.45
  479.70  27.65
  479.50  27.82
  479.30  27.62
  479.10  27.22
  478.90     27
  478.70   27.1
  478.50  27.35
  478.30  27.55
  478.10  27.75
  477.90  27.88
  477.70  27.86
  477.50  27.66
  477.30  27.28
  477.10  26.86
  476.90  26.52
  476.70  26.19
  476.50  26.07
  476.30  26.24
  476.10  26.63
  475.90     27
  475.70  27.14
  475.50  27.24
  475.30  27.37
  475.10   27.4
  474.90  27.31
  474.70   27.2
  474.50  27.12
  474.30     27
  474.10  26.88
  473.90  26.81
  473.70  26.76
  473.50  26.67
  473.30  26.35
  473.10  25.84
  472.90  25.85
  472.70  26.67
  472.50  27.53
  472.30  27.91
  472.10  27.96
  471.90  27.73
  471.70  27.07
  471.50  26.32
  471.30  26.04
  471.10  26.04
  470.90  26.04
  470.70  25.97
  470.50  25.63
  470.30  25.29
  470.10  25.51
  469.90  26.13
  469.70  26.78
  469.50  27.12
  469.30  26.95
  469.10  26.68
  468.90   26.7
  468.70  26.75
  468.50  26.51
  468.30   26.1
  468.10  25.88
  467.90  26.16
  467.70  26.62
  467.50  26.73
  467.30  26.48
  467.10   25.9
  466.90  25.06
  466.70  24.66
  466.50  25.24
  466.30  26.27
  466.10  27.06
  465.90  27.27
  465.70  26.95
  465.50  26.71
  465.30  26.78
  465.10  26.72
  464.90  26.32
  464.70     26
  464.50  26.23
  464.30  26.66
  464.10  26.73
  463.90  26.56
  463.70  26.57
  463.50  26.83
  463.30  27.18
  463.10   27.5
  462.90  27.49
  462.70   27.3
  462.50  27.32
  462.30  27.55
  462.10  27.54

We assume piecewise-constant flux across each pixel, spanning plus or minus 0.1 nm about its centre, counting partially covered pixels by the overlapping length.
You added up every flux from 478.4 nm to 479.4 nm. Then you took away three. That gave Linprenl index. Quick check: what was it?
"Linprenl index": 133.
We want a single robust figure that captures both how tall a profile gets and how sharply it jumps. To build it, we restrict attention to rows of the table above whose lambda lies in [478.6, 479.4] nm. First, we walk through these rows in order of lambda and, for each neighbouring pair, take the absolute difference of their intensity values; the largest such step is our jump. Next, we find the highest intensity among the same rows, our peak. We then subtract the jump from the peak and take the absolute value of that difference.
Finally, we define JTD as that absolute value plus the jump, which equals 27.6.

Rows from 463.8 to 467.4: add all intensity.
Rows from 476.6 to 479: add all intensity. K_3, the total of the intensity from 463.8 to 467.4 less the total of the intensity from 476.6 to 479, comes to 147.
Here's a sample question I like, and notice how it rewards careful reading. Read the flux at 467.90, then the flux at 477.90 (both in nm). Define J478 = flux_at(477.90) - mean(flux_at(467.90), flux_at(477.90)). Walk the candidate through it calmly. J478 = 0.9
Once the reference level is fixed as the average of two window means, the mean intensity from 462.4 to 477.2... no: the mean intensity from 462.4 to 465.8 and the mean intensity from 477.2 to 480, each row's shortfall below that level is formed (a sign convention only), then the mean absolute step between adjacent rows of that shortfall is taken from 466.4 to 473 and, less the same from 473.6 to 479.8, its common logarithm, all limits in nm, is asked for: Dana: -0.77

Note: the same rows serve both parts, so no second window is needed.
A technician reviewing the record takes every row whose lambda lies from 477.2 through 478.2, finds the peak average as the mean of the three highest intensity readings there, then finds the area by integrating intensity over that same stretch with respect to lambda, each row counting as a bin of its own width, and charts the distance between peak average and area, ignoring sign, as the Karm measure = 0.14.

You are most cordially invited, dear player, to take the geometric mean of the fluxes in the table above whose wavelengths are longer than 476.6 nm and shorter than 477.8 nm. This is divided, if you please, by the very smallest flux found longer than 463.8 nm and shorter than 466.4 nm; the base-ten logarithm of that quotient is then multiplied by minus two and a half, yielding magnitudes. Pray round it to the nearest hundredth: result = -0.04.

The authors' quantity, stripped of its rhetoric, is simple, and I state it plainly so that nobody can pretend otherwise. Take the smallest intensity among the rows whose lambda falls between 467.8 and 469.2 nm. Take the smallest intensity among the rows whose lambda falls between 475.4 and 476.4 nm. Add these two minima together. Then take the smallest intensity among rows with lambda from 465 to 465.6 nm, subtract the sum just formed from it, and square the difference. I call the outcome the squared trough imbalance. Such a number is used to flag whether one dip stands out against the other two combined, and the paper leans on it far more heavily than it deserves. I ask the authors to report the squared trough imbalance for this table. 646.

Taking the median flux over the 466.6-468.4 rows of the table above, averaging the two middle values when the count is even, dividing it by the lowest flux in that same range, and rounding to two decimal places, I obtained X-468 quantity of 1.06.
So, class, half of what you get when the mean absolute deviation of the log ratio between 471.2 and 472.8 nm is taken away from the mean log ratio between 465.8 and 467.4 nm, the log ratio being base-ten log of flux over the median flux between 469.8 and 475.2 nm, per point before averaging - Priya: -0.011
